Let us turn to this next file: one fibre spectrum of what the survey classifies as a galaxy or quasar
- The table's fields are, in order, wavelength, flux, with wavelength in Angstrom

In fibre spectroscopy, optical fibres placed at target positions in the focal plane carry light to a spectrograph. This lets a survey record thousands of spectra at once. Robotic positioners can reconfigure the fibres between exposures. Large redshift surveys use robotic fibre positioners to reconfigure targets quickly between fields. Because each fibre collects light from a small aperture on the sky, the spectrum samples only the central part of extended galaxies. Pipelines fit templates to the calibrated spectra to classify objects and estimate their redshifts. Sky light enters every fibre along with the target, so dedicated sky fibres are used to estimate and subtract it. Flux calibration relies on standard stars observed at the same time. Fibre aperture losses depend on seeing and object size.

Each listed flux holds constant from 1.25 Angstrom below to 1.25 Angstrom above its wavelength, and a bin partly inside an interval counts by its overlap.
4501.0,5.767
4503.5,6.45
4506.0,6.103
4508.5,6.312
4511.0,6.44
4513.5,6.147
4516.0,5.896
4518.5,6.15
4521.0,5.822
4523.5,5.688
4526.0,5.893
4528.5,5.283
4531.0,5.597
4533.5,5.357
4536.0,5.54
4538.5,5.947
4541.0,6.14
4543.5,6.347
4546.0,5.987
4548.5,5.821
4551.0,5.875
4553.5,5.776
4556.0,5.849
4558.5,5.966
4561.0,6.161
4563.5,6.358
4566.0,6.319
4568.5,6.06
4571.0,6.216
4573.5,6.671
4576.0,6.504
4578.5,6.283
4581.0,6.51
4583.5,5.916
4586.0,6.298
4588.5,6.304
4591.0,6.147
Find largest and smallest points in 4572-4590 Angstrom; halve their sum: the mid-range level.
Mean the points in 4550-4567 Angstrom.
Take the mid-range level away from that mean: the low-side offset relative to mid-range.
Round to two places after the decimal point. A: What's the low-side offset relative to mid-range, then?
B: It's -0.25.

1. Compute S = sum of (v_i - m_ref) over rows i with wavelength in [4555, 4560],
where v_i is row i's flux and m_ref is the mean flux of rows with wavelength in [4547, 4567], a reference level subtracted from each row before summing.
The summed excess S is -0.2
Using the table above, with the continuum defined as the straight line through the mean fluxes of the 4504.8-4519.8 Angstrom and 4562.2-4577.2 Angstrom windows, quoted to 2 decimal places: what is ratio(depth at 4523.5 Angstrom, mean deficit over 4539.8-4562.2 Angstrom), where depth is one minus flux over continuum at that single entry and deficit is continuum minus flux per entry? 0.28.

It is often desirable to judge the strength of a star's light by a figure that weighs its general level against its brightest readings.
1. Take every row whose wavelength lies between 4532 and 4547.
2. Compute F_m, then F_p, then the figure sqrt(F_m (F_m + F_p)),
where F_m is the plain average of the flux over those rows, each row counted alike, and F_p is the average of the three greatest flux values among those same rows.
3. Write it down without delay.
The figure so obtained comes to 8.4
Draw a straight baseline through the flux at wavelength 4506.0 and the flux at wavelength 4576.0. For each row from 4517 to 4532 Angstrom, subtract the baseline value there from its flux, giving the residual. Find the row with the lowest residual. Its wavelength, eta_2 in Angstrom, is 4528.5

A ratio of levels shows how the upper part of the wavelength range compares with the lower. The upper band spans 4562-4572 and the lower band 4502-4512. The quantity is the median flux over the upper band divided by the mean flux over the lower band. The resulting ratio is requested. 0.99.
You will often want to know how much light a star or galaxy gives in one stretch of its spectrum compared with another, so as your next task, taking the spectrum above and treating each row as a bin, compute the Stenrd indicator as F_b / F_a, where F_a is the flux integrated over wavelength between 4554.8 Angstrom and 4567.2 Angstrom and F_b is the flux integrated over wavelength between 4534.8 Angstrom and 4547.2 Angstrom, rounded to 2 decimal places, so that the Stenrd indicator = 0.98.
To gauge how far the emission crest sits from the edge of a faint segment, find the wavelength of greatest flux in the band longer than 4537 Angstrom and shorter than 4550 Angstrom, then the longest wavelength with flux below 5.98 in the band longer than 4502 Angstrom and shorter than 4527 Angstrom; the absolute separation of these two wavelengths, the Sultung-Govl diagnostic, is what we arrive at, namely 17.5 Angstrom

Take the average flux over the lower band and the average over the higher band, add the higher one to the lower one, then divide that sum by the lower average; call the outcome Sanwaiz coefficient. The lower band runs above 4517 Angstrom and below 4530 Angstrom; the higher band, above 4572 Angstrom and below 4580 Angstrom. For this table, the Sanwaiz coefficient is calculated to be 2.12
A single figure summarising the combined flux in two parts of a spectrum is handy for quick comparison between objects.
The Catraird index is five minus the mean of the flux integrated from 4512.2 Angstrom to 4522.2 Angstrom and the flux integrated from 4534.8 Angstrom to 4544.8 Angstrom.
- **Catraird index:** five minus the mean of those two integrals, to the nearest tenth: -55.0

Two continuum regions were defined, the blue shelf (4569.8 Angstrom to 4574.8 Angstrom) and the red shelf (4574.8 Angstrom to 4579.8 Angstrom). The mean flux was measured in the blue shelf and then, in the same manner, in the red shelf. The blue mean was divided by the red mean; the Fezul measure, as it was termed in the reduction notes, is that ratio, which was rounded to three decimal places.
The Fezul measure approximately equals 1.008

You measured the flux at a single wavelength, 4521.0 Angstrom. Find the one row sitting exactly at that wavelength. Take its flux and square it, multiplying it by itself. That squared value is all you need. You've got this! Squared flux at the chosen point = 33.9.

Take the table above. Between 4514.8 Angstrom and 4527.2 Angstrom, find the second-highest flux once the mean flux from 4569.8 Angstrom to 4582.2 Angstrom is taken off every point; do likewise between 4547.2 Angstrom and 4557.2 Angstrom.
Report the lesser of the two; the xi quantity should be -0.59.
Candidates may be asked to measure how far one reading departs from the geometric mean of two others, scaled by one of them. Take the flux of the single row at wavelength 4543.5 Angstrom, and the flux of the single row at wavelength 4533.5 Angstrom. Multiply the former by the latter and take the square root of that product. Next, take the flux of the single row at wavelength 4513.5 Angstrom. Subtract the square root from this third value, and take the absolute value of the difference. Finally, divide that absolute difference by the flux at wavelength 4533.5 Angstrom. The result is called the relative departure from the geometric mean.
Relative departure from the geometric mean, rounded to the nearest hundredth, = 0.06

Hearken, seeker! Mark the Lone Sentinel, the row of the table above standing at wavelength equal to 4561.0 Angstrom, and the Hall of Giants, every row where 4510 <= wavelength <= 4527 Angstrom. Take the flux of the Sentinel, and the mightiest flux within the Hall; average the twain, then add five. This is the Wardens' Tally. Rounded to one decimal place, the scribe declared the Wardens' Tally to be 11.3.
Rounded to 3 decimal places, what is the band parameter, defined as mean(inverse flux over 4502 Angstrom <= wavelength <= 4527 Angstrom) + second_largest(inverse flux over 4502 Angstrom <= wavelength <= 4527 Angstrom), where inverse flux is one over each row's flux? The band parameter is 0.336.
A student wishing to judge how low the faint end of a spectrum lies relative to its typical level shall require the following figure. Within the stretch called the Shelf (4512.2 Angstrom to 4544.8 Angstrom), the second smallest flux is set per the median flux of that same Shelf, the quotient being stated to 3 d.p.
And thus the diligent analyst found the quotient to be 0.909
